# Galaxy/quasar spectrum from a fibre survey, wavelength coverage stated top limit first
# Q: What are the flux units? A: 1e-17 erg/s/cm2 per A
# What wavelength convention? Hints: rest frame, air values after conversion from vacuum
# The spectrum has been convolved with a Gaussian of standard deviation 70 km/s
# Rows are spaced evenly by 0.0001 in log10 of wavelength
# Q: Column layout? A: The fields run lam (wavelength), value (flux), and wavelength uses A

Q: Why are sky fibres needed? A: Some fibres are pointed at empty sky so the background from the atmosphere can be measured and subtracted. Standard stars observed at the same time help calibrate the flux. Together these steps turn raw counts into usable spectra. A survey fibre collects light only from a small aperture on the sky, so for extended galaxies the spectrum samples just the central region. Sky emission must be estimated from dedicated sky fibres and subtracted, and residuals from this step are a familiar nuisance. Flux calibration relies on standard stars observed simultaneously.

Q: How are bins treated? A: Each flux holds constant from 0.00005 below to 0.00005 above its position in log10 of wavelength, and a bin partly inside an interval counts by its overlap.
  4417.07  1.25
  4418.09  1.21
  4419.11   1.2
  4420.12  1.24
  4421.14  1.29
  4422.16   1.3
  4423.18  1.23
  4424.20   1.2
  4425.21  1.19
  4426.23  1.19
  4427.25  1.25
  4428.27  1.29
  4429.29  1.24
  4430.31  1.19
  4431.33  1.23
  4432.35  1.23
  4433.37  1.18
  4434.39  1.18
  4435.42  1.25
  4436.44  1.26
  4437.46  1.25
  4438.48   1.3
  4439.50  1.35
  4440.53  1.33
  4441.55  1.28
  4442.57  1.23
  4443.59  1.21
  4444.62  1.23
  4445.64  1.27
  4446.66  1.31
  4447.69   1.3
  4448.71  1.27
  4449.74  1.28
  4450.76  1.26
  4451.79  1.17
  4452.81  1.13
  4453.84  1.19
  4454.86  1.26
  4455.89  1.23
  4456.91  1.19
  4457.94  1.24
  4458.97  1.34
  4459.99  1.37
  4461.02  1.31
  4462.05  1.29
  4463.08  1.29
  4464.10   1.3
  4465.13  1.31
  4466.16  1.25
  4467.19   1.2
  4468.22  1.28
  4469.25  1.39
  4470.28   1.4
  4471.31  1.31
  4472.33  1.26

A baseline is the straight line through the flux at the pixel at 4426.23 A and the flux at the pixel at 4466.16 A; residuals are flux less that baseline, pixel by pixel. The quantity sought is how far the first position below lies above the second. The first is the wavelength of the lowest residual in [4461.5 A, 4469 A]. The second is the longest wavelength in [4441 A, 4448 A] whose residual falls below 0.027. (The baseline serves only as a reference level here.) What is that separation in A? 22.6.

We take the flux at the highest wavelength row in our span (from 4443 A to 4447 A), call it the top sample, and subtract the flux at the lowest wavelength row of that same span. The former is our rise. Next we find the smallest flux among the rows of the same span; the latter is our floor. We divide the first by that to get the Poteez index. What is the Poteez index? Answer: 0.08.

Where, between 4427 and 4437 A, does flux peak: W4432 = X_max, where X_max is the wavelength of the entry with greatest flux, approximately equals 4428.27 A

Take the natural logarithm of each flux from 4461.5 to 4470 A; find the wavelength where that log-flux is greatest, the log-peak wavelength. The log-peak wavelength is 4469.25 A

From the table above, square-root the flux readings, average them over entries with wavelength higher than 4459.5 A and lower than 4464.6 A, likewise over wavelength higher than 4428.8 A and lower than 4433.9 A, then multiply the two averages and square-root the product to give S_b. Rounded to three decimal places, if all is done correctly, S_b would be 1.123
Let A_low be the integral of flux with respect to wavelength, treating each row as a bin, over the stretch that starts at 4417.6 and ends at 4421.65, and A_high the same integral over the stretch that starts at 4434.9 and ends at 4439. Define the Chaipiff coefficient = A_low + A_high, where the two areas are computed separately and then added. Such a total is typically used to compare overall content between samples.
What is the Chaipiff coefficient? 10.2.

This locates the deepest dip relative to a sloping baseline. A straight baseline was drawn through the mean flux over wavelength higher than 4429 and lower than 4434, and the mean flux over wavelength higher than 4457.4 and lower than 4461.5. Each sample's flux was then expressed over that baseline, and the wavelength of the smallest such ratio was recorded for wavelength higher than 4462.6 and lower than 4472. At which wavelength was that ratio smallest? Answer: 4467.19 A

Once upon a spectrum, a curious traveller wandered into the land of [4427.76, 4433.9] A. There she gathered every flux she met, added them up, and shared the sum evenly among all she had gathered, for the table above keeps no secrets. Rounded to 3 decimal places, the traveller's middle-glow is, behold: 1.227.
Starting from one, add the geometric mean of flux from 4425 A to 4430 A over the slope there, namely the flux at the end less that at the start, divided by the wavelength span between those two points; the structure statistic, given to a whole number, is 101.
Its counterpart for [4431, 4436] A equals 249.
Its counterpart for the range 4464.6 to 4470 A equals 67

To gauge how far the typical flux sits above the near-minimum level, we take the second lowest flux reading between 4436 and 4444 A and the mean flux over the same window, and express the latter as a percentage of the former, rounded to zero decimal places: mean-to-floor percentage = 104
